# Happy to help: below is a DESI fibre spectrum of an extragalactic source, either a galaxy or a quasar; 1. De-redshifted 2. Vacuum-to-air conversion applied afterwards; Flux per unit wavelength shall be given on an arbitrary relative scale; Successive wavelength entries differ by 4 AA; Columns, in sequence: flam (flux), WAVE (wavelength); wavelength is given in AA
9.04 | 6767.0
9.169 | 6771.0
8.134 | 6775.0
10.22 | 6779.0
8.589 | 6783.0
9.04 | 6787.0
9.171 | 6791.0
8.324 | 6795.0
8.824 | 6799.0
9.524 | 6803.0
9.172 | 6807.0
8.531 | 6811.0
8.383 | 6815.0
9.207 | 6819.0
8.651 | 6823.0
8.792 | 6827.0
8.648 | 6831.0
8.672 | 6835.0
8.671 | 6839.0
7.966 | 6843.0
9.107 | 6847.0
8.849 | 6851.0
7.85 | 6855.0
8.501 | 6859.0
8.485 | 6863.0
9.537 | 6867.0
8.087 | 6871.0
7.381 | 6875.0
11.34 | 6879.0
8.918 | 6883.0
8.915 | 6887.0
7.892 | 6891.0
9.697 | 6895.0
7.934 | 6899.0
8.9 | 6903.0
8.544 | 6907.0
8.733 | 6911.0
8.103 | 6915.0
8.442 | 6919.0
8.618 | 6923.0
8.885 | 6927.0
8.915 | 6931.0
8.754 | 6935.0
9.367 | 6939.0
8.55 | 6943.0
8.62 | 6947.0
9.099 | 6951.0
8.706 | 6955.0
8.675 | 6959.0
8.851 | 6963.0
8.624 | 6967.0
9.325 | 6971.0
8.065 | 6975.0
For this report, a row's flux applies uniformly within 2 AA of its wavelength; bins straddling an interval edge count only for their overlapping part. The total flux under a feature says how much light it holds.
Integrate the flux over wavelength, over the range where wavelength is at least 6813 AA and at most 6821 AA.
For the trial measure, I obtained 70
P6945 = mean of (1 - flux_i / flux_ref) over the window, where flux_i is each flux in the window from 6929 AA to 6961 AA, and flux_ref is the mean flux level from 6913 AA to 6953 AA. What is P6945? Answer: -0.011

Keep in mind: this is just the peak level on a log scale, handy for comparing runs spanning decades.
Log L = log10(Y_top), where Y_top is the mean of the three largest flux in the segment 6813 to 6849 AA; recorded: 0.96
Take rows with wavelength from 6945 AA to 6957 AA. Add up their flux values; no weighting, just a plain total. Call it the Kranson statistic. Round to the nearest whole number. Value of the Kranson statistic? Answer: 26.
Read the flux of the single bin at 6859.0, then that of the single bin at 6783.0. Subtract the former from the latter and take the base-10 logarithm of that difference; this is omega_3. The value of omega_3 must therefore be -1.1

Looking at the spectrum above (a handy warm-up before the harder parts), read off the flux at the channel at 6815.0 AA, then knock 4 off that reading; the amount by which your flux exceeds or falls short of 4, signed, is 4.4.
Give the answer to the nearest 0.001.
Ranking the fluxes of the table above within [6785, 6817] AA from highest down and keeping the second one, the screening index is 9.172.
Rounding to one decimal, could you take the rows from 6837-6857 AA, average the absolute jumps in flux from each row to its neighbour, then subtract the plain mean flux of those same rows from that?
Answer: -7.7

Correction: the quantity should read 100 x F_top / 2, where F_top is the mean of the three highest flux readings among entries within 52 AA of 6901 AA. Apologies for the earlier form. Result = 510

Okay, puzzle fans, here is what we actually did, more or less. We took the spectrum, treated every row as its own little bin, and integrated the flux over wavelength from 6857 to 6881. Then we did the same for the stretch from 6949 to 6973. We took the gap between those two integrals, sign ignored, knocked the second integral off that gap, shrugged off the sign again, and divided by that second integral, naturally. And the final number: 0.999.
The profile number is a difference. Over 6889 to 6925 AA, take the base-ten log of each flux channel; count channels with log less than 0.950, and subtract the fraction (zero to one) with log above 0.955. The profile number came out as 7.9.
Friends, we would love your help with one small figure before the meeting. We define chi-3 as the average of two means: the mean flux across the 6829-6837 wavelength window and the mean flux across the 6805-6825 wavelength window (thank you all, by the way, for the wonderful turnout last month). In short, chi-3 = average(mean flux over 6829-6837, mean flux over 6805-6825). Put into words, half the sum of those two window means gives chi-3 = 8.72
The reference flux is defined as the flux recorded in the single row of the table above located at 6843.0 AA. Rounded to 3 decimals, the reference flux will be 7.966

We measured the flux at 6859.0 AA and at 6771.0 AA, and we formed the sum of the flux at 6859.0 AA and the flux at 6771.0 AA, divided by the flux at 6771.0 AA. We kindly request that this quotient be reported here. 1.93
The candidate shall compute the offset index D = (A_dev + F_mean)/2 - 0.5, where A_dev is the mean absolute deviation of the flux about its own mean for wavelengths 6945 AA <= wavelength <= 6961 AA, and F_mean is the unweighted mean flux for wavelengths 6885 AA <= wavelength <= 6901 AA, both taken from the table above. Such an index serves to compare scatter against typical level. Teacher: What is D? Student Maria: 3.89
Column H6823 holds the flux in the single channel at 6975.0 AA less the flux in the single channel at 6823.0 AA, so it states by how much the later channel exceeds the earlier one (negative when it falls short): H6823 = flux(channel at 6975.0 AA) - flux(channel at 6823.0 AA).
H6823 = -0.6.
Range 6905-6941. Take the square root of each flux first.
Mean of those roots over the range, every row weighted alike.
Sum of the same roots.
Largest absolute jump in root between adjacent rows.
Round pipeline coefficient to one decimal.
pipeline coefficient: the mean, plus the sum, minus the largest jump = 29.4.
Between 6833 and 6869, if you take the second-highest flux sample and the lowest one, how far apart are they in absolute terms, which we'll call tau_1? 1.3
